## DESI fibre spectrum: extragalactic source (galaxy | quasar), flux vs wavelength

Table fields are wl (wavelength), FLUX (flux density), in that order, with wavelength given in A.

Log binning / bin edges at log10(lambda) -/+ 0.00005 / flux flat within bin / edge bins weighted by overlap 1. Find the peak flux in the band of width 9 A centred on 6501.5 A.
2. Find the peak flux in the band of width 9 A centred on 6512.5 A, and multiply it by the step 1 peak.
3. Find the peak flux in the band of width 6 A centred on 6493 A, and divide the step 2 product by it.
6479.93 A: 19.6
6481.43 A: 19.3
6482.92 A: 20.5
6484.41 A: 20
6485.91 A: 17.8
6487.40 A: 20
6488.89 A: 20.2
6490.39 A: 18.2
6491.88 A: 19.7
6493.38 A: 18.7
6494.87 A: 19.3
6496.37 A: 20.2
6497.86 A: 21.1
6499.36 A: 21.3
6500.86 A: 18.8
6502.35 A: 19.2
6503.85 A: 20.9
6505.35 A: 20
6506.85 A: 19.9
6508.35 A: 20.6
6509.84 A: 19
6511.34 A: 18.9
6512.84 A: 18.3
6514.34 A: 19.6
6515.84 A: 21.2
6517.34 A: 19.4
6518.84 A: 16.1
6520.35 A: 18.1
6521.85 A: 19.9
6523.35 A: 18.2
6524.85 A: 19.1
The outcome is 22.9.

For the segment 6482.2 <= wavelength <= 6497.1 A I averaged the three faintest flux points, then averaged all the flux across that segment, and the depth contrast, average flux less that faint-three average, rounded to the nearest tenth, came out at 1.2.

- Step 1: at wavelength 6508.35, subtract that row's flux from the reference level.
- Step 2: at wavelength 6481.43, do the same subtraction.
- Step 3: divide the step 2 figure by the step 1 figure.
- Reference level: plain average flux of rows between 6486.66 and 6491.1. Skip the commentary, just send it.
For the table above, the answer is -0.15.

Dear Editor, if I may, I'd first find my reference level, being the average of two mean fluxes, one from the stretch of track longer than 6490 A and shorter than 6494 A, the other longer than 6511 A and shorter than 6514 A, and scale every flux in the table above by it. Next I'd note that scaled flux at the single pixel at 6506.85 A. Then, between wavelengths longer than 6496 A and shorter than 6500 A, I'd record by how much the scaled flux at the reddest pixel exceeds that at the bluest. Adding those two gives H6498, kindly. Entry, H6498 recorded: 1.12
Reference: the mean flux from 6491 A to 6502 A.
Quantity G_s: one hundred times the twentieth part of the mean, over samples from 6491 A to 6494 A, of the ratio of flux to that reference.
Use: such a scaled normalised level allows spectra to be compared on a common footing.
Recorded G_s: 4.83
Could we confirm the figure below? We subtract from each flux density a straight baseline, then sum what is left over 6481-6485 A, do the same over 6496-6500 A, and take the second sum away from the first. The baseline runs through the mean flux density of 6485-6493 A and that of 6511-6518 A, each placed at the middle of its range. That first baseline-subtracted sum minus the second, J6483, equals -2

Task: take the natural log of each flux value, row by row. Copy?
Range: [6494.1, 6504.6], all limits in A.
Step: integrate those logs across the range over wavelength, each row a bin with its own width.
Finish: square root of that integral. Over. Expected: 5.6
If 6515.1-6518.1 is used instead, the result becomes 3.0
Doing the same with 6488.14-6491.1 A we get 3.0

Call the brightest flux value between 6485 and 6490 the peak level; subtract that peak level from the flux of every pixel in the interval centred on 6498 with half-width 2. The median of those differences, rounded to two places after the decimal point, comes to 0.90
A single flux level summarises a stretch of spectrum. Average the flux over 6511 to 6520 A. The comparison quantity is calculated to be 18.9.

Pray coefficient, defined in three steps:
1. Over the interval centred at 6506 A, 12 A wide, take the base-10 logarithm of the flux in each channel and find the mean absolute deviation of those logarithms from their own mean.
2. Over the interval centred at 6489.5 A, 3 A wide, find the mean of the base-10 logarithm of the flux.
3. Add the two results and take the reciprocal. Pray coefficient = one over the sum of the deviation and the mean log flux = 0.770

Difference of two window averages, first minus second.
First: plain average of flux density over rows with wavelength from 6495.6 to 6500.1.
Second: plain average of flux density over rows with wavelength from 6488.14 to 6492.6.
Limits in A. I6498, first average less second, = 1.5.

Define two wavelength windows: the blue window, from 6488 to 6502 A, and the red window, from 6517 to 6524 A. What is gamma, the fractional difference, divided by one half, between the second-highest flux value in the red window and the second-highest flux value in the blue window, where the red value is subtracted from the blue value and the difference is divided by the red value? 0.18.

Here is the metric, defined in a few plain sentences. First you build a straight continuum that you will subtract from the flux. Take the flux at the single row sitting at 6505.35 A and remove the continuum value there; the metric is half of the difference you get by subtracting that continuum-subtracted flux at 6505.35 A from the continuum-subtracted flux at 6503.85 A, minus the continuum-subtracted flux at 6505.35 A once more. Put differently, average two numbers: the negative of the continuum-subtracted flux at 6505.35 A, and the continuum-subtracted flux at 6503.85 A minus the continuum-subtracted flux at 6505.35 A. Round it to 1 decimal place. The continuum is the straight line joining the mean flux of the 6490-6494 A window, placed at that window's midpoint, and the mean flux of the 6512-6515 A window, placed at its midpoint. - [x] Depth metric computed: -0.1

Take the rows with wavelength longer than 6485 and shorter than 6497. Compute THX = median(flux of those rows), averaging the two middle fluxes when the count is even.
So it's 19.5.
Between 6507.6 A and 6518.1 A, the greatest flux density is 21.2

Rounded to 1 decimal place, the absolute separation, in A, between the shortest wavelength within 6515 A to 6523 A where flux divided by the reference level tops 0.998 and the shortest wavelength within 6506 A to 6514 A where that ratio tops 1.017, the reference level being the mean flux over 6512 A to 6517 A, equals 7.5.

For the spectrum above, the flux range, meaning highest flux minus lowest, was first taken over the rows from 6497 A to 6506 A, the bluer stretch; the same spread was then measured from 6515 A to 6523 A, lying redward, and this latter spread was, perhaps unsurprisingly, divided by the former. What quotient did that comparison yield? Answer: 2.0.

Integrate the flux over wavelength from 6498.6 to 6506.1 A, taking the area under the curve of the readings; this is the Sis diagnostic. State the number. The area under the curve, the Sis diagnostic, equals 150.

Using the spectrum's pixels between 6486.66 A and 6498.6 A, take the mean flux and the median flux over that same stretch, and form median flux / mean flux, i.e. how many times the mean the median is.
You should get 1.009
